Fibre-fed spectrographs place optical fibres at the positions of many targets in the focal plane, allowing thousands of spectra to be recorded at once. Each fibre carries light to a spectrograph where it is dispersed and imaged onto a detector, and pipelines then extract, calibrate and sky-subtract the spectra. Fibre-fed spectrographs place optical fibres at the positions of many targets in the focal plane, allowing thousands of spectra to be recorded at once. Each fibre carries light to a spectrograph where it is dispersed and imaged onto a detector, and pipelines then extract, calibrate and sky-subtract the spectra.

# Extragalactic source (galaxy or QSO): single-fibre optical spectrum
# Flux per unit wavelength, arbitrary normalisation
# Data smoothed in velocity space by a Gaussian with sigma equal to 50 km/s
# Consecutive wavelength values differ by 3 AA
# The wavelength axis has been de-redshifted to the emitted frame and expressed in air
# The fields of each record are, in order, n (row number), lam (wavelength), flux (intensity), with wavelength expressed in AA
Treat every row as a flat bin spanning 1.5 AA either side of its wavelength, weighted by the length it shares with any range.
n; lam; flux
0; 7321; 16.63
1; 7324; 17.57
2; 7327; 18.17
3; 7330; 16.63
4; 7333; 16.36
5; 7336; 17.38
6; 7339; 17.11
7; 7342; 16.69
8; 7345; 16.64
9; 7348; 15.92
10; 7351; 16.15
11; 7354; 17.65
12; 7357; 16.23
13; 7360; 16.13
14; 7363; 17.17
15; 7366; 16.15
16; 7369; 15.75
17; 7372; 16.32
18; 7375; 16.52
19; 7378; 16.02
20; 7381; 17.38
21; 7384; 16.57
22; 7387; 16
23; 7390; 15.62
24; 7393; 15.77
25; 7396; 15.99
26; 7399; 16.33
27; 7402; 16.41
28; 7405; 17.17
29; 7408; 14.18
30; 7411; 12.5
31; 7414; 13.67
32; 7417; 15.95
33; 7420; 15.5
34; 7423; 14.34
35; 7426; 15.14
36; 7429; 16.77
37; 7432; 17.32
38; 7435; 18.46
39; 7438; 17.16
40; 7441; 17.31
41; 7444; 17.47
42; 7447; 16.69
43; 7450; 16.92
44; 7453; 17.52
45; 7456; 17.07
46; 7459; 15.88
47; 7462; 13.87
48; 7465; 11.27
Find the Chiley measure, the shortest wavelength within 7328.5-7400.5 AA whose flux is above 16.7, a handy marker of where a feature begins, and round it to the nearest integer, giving 7336 AA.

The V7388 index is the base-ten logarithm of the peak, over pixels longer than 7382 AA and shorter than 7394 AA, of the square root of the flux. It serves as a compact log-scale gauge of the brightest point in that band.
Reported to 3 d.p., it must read 0.610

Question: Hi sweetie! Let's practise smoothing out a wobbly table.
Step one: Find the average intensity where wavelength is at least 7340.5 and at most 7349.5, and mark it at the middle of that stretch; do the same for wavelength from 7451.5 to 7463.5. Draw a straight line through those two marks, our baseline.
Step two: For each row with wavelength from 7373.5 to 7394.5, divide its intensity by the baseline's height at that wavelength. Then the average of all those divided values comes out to 1.00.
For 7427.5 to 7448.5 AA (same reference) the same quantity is 1.07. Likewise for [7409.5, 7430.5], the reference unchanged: 0.92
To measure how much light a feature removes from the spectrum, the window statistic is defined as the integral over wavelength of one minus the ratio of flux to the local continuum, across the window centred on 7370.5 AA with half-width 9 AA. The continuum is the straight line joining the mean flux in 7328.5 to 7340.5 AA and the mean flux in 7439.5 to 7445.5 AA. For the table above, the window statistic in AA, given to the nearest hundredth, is 0.76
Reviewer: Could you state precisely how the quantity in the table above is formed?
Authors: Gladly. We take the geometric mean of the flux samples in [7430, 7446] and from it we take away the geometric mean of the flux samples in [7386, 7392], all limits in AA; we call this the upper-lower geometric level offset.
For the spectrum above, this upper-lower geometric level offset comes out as 1.7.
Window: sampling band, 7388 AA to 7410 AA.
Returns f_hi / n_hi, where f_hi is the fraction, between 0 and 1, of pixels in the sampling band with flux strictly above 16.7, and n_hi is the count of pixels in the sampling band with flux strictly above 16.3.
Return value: 0.05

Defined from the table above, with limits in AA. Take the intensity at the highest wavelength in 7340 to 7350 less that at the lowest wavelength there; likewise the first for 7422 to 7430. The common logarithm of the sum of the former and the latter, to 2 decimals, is 0.22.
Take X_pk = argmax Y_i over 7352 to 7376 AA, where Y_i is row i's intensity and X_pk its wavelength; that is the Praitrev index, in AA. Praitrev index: 7354 AA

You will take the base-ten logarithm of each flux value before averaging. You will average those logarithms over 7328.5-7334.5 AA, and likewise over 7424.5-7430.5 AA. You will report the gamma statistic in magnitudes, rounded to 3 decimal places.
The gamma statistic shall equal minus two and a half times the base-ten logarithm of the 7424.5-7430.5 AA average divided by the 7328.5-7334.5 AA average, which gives 0.013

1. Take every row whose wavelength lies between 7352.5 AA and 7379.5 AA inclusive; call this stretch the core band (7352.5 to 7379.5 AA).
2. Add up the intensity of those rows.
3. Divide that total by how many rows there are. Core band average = 16.4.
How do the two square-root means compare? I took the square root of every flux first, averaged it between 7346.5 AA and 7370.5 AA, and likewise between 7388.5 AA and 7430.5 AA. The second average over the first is 0.97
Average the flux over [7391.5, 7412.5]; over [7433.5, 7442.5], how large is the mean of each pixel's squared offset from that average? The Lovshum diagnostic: 5.0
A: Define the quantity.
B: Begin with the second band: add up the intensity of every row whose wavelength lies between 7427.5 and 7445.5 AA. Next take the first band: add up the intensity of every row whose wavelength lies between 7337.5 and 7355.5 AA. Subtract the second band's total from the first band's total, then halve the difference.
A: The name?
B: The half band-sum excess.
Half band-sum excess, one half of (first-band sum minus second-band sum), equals -2.2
